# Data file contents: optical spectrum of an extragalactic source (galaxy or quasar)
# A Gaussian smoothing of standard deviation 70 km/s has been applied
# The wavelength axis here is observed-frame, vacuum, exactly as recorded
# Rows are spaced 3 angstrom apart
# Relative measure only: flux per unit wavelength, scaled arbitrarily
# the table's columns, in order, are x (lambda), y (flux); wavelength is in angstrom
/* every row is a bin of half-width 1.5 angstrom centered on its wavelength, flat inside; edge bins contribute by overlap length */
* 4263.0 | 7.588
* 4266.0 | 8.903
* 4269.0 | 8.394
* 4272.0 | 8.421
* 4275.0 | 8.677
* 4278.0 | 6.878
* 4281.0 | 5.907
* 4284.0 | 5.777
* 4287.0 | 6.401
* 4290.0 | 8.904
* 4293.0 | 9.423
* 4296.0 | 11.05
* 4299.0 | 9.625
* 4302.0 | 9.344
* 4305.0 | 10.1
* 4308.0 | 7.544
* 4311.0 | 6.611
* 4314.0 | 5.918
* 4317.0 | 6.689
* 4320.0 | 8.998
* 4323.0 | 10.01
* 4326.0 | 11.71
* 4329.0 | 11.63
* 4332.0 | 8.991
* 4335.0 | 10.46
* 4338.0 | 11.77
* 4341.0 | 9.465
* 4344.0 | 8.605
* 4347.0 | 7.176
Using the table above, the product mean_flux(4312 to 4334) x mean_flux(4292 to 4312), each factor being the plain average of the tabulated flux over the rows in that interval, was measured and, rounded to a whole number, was 83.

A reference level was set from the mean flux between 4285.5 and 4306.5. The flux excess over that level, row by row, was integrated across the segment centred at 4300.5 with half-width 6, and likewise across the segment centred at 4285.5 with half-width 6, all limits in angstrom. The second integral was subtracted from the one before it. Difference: 39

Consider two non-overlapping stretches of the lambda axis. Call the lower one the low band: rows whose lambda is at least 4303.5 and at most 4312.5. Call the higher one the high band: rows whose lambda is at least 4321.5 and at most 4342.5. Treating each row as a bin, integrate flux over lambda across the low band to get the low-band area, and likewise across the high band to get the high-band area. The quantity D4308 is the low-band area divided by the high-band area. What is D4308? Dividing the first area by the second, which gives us 0.33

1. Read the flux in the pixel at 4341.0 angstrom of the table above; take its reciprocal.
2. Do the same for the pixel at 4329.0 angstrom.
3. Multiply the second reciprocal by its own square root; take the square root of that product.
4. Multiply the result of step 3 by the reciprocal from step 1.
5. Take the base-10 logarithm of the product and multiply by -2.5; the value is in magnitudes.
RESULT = 4.44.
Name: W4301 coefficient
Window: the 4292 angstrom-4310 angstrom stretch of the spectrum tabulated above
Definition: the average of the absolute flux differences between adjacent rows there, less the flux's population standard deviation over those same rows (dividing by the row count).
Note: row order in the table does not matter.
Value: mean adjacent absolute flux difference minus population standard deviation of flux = 0.28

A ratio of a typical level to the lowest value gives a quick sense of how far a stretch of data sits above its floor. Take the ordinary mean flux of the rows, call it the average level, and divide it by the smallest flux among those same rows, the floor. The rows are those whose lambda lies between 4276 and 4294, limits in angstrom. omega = 1.25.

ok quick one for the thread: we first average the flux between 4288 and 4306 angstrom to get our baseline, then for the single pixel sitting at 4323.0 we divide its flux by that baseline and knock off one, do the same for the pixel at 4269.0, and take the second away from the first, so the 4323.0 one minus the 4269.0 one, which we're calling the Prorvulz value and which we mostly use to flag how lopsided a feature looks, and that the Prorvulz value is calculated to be 0.2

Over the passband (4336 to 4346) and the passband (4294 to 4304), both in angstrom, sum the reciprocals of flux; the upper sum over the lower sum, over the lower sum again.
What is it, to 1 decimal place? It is 3.4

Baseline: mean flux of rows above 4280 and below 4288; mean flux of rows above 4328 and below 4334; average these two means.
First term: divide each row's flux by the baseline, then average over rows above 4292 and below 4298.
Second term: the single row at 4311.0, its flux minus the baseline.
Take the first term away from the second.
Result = -2.8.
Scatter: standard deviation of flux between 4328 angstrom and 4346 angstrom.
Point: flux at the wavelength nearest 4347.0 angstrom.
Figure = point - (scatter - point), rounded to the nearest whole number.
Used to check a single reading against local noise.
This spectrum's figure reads 13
